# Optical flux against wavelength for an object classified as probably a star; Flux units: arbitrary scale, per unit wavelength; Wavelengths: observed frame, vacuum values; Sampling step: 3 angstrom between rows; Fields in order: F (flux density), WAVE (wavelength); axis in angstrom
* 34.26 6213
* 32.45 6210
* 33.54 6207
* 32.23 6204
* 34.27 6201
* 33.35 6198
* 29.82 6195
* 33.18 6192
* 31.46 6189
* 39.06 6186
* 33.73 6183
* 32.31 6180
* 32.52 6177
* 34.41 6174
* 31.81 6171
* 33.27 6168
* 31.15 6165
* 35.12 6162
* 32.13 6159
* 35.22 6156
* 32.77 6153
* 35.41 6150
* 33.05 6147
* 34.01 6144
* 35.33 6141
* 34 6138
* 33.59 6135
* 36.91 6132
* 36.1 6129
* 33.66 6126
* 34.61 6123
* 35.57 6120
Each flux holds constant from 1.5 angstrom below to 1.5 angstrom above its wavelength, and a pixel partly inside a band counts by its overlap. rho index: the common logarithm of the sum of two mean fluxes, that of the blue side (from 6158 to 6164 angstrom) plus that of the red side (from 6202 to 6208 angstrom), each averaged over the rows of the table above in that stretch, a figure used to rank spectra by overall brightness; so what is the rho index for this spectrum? 1.82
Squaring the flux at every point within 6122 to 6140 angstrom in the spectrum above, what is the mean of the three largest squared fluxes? 1288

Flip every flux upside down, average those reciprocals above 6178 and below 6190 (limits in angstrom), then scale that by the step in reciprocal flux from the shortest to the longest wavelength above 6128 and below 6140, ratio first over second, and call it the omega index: 17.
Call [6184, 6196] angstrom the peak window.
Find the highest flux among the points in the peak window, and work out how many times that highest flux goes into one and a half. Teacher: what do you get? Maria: 0.0384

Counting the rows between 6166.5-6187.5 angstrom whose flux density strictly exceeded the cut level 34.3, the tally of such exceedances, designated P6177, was 2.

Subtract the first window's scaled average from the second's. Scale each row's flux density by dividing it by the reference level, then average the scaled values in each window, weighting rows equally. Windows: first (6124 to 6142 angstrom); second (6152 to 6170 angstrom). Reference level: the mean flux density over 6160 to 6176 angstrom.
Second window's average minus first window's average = -0.050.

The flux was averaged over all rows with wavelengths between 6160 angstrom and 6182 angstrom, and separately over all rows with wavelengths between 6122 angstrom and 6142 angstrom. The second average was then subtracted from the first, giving -1.9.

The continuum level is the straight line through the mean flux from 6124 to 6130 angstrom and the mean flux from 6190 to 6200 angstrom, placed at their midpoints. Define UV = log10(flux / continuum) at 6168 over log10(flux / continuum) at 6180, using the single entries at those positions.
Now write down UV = -0.1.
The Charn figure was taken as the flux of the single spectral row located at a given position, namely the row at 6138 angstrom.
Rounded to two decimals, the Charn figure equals 34.00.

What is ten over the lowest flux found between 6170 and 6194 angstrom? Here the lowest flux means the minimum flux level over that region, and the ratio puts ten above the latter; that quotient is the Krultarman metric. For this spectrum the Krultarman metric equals 0.318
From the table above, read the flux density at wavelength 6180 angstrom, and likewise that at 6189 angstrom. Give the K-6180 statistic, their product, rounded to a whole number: 1016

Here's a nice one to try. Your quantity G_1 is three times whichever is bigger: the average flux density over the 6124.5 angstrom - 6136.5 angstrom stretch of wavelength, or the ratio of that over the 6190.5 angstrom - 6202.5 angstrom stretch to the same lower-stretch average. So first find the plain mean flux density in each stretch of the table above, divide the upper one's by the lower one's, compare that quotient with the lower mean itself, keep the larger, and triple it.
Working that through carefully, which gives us 105.2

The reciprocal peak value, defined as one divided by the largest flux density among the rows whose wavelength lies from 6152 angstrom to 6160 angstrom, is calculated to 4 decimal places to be 0.0284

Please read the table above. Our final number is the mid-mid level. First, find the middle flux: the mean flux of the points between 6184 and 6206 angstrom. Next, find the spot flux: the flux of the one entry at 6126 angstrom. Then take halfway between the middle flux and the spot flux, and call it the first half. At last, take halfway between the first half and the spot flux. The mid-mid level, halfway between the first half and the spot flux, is 33.58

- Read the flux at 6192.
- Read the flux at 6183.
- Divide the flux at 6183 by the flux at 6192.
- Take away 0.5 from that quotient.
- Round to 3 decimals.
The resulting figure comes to 0.517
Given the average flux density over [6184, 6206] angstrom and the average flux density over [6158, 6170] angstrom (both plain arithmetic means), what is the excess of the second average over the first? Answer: -0.4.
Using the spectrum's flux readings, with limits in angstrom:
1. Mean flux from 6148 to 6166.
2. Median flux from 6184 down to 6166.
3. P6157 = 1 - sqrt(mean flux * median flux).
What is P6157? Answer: -32.3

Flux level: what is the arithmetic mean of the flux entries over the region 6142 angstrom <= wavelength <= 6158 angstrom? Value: 34.1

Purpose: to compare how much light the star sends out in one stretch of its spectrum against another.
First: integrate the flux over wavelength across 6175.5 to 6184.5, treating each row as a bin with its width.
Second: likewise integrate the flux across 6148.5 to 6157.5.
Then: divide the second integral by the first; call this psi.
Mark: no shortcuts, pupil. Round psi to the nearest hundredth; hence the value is 1.05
